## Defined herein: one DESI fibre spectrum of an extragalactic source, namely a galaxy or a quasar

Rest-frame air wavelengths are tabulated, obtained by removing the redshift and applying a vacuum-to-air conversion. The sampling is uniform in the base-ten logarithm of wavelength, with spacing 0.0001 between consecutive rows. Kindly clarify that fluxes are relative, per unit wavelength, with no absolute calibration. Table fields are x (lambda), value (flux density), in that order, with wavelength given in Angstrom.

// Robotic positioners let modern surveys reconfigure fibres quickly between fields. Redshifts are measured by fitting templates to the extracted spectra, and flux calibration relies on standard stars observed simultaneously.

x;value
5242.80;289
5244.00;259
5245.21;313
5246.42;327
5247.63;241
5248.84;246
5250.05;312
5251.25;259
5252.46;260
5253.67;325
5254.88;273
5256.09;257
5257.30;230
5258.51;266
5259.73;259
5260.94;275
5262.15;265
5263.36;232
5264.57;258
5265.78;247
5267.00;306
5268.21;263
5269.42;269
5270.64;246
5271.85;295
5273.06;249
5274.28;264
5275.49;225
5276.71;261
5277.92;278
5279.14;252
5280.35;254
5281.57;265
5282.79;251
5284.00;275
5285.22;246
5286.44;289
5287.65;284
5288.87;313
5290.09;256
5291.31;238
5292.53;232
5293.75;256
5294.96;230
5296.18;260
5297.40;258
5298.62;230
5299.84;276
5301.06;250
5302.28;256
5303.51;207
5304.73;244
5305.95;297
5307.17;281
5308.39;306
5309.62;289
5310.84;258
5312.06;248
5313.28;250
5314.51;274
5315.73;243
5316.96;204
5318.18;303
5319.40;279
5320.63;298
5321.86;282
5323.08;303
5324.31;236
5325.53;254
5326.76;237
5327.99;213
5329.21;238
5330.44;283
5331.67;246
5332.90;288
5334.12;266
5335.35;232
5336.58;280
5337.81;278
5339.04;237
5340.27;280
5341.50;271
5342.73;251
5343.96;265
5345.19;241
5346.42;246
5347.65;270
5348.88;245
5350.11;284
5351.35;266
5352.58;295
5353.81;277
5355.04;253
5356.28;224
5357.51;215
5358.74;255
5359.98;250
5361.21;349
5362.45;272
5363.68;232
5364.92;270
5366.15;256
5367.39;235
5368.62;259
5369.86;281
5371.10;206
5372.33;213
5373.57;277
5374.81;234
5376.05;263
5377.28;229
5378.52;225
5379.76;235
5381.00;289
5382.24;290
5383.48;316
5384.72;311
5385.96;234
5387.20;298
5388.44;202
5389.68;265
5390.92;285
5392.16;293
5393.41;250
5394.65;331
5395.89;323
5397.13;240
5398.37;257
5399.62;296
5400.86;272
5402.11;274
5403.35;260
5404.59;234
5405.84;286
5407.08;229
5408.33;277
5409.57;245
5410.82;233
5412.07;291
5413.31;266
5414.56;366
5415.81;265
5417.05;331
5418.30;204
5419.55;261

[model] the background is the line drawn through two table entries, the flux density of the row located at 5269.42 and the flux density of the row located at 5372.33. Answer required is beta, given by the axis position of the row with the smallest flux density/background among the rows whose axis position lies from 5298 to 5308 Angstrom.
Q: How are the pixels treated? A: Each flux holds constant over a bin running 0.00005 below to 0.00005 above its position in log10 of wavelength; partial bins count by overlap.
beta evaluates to 5303.51 Angstrom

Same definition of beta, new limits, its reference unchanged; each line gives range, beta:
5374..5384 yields 5378.52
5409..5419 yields 5418.30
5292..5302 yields 5294.96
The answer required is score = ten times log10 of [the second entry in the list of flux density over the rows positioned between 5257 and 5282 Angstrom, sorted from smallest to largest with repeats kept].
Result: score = 23.6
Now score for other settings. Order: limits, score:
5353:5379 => 23.3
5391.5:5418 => 23.7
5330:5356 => 23.7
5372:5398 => 23.3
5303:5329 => 23.2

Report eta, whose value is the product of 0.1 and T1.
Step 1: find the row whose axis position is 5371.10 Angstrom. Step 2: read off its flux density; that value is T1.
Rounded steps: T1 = 206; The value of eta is 20.6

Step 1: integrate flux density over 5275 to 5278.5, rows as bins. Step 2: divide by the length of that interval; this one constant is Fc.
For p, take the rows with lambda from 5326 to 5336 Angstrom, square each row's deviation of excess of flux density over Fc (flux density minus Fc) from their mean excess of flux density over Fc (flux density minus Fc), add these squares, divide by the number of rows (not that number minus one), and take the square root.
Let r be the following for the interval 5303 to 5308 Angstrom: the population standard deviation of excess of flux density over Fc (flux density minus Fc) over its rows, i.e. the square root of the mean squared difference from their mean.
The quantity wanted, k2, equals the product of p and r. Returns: 853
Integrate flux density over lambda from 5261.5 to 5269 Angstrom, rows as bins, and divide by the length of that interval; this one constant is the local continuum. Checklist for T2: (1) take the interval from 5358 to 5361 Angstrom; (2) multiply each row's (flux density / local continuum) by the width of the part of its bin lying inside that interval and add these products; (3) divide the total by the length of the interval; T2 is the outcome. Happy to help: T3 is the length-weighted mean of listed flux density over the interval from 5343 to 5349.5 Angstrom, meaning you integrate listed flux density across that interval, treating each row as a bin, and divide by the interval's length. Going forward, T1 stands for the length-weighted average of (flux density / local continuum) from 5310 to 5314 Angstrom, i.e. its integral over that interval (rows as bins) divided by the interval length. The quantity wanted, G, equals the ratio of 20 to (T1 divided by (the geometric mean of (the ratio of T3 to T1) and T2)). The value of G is 334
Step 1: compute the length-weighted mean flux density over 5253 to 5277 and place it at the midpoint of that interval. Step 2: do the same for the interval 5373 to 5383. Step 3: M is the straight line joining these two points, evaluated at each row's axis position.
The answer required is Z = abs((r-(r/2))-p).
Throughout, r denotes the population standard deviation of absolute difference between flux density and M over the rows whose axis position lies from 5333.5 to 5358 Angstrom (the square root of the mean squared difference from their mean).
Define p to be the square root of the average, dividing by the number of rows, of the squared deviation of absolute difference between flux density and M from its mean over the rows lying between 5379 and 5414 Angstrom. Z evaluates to 13.9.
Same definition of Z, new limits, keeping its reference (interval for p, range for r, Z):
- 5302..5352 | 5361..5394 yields 3.5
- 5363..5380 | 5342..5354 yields 8.8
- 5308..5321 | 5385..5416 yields 4.0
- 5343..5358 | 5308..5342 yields 5.5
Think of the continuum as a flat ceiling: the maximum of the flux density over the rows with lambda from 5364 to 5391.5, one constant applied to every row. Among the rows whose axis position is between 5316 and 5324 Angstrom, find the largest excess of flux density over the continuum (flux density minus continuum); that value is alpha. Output -13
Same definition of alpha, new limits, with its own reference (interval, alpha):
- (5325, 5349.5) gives -28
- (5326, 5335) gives -28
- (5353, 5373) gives 33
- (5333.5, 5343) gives -36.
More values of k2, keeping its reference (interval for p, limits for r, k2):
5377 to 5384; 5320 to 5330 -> 1094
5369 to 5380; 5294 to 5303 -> 393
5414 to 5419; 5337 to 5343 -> 1040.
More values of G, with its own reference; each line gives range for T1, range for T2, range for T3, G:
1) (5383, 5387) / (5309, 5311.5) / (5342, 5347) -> 282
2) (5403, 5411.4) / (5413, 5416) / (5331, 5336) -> 370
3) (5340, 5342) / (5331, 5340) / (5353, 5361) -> 296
